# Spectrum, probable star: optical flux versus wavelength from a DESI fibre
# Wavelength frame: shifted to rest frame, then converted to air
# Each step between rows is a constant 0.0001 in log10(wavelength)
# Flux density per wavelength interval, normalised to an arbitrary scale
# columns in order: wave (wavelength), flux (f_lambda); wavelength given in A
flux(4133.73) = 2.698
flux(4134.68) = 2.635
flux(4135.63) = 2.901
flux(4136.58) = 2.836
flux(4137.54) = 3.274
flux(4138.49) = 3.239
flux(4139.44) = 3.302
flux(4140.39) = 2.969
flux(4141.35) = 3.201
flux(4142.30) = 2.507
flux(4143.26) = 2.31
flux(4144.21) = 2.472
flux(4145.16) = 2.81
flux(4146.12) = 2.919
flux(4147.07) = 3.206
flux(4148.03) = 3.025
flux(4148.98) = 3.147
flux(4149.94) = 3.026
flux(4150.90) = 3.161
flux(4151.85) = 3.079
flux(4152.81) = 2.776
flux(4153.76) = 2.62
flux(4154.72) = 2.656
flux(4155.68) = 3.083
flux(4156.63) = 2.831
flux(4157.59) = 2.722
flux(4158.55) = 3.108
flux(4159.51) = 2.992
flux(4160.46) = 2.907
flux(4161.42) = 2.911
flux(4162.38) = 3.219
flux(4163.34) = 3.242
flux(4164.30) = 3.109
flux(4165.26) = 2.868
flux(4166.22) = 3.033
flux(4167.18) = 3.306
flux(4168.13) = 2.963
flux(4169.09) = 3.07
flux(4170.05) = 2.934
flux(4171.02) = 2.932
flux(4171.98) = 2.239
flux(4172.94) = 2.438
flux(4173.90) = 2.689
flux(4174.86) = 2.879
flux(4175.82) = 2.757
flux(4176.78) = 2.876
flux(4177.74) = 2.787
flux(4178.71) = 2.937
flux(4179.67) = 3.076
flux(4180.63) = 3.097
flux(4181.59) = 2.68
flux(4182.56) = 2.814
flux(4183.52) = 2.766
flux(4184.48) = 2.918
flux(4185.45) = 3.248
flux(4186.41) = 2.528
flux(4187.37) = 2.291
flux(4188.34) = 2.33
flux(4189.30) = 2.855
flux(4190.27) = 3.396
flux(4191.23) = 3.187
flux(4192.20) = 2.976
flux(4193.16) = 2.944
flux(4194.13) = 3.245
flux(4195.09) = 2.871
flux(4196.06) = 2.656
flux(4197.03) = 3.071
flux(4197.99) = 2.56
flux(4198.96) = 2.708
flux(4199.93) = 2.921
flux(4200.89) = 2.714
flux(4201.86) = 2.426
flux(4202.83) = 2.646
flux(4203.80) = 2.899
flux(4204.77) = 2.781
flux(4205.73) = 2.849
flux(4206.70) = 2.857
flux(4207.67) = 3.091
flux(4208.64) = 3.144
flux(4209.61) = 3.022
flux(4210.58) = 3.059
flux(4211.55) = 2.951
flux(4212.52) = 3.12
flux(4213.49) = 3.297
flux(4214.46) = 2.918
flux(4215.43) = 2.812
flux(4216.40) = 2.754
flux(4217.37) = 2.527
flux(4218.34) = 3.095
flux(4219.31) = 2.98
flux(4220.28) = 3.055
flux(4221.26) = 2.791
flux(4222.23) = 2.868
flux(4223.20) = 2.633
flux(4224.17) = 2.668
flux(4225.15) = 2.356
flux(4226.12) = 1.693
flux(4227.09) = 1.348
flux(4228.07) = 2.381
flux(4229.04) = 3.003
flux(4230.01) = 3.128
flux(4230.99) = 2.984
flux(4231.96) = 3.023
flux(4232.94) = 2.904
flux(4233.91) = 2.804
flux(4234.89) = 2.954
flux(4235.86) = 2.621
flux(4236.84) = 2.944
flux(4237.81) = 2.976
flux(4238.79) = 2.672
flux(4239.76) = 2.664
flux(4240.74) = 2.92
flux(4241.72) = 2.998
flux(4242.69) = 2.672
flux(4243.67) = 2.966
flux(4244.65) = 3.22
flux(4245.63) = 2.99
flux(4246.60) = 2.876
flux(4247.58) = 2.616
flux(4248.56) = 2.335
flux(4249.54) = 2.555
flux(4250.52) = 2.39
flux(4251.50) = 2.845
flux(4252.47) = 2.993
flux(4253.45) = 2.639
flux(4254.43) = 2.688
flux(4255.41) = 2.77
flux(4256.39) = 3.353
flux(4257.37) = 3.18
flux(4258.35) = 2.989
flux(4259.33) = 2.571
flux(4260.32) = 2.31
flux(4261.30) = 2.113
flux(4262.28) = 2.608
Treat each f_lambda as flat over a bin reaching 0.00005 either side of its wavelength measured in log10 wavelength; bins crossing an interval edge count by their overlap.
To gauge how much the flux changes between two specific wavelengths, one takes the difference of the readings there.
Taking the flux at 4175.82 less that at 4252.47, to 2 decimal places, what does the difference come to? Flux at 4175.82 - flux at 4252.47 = -0.24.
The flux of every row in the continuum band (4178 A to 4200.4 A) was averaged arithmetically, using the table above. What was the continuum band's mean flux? 2.87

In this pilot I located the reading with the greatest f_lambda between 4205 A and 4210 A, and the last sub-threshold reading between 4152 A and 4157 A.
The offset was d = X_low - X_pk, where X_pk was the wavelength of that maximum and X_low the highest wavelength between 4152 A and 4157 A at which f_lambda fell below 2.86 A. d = -52.0 A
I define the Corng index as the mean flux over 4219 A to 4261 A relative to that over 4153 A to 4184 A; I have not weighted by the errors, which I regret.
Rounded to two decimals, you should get 0.95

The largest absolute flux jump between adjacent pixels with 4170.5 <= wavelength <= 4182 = 0.69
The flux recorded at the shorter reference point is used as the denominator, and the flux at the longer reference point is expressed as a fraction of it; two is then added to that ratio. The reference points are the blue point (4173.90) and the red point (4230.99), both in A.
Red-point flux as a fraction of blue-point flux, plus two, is 3.11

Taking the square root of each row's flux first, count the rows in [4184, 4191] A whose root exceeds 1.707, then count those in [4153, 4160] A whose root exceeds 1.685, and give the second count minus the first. 0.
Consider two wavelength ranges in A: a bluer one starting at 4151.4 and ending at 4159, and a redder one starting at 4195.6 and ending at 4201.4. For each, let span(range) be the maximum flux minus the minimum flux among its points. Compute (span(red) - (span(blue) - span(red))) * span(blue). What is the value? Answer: 0.26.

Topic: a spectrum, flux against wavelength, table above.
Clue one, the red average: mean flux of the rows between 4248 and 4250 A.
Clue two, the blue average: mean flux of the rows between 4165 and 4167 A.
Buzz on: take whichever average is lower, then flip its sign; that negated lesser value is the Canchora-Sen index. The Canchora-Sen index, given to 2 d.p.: -2.45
